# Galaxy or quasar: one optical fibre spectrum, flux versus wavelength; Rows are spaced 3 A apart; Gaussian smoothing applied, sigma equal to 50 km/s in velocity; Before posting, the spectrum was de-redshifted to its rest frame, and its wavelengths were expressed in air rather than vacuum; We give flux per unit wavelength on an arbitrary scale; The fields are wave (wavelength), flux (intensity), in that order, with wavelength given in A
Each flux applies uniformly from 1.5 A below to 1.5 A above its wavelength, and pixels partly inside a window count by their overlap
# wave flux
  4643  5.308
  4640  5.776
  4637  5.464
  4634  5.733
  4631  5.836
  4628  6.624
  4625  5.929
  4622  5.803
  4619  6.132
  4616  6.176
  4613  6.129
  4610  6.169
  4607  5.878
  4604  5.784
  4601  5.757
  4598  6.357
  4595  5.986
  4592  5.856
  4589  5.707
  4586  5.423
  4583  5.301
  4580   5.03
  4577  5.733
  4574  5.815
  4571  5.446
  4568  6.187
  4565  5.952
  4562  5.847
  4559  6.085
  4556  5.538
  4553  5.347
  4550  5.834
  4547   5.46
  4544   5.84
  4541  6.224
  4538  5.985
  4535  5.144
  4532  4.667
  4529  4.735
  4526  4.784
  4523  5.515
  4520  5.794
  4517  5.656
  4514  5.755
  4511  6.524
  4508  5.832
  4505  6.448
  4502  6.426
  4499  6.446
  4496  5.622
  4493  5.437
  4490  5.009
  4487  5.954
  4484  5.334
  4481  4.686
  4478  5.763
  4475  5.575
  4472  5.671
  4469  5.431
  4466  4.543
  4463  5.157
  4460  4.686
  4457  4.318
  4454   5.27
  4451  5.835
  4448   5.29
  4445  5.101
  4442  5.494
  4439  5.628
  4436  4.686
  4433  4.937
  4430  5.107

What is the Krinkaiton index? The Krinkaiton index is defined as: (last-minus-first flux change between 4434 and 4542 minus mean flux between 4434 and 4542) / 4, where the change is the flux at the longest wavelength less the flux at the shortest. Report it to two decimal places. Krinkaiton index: -0.98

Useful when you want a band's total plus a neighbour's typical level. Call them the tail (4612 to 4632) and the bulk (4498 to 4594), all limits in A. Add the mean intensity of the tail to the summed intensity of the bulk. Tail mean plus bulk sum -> 188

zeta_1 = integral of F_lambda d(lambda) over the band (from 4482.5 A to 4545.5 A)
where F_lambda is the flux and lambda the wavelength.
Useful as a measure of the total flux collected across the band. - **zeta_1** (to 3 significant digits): 357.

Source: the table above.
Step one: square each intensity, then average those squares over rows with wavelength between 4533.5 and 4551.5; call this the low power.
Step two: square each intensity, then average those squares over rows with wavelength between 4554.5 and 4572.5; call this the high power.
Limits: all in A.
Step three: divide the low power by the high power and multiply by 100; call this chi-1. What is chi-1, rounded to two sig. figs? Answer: 97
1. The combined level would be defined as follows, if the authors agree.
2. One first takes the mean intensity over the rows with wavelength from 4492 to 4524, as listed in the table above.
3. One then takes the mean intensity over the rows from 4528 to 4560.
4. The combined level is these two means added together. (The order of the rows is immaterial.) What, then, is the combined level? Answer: 11.5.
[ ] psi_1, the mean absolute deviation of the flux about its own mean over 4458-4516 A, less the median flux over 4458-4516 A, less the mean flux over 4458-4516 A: -10.7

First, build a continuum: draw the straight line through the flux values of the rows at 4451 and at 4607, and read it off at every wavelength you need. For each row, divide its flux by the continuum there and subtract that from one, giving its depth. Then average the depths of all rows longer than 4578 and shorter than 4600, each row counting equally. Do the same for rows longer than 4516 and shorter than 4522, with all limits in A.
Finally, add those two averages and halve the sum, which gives 0.029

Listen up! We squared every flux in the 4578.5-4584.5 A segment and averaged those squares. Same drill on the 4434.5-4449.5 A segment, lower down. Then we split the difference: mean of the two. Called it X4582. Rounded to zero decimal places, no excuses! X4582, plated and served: 27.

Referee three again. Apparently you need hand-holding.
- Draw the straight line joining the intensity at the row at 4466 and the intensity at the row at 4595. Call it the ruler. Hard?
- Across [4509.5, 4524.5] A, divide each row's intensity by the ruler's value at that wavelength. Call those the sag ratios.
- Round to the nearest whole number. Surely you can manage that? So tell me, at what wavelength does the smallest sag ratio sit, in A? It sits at 4523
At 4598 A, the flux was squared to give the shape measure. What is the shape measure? 40.4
